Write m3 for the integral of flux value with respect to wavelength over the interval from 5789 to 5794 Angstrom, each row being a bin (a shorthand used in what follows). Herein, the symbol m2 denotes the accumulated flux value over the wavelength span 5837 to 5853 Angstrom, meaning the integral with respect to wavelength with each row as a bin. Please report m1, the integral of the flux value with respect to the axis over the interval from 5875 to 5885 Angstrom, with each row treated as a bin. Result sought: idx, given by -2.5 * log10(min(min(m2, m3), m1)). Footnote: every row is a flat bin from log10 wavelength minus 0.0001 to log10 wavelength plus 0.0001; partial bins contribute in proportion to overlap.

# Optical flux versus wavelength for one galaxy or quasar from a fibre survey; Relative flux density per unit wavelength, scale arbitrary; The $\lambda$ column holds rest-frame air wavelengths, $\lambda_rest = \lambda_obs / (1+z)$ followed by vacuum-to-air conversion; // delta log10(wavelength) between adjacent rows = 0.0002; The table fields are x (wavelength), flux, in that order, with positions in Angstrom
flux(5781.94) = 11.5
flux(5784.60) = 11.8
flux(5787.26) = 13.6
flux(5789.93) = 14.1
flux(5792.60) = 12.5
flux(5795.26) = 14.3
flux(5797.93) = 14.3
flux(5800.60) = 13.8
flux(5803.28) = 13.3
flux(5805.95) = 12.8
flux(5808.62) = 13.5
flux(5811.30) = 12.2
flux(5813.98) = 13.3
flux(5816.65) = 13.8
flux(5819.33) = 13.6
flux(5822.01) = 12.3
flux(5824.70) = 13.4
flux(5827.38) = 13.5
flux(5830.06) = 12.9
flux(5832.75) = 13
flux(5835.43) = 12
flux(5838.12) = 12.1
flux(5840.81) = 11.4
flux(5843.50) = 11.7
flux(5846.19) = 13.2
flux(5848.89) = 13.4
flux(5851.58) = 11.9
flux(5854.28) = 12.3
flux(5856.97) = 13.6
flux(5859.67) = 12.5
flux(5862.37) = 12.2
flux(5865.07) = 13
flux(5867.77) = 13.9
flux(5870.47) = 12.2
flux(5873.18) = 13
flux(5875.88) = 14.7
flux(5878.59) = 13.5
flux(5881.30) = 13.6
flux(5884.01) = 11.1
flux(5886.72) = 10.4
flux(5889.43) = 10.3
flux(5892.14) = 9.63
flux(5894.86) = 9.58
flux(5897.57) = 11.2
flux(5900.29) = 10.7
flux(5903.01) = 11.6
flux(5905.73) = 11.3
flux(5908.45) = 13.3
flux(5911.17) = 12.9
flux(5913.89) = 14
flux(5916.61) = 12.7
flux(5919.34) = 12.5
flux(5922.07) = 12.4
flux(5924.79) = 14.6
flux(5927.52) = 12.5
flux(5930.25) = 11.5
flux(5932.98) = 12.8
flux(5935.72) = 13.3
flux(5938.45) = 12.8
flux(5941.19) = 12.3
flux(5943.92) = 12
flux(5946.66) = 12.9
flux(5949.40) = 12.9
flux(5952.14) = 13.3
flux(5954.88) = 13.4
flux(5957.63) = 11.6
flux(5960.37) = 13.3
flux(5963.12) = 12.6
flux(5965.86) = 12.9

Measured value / -4.55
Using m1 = 132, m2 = 197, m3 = 66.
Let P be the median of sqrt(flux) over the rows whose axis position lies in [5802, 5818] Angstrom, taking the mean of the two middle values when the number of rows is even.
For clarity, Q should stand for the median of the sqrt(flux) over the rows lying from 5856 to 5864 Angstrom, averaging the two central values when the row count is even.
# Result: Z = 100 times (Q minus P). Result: -11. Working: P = 3.65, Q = 3.54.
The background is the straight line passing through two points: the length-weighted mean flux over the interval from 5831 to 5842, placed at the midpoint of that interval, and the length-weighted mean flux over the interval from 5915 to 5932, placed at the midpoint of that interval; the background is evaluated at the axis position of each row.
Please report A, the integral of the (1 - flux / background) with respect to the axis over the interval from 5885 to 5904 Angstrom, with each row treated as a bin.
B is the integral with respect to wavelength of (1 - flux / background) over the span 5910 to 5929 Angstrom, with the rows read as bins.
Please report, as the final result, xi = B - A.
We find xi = -3.7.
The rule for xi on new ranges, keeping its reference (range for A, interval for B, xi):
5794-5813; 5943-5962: 2.6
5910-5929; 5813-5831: -1.2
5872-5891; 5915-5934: -0.2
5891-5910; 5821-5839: -3.2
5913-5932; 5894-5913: 1.7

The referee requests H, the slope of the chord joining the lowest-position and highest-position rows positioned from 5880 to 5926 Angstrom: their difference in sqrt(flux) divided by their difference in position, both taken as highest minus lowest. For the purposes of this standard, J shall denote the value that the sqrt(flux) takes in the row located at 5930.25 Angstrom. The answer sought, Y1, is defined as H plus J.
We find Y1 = 3.39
